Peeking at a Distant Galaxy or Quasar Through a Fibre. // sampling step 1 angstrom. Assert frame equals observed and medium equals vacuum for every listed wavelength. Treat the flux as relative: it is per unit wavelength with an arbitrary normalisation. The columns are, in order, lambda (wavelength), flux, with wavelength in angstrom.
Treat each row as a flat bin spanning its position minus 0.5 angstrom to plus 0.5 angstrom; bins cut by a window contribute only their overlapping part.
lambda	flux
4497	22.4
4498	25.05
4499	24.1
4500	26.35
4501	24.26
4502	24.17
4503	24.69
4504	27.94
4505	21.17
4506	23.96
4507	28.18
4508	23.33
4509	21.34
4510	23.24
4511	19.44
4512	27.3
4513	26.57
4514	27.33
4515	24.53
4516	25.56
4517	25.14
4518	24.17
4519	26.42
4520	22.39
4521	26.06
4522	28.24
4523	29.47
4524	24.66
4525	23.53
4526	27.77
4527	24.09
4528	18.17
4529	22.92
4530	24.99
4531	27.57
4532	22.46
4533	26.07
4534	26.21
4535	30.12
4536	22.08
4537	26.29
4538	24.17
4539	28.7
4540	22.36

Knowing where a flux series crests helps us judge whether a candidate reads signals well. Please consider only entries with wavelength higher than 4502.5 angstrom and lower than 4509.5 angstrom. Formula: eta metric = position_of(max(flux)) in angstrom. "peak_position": 4507 angstrom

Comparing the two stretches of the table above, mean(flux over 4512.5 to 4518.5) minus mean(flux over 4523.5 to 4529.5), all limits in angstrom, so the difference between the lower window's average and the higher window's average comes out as 2.0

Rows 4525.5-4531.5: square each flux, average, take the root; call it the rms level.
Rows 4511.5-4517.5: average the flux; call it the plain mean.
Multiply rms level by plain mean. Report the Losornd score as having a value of 638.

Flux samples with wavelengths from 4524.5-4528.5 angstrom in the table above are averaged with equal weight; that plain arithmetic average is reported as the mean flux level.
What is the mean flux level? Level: 23.4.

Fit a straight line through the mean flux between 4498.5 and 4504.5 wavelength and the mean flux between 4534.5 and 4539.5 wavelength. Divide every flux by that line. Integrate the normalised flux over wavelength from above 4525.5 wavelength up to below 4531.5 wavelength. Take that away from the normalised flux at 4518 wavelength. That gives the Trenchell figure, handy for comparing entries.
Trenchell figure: -4.7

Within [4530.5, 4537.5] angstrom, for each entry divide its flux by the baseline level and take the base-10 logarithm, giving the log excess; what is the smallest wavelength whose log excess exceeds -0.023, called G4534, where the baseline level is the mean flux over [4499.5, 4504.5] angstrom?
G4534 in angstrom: 4531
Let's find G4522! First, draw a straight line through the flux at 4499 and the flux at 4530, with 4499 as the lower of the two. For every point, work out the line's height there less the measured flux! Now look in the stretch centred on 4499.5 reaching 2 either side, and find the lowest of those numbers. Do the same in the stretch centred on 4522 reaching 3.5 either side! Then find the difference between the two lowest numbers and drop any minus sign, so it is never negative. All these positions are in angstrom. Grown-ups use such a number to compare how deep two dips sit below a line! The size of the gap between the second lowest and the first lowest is 2.5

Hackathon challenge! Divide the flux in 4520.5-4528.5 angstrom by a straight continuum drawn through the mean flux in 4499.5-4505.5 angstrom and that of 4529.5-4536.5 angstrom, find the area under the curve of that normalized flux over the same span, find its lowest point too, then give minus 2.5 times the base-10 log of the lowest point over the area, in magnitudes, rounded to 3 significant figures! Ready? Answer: 2.62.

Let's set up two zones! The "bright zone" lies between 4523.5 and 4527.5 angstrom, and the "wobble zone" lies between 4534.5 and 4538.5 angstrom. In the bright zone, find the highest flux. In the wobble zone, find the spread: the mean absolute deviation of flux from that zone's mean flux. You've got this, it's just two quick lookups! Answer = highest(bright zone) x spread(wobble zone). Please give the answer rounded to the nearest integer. 71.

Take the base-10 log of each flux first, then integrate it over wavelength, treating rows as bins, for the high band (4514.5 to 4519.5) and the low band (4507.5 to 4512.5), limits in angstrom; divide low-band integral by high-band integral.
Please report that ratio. 0.97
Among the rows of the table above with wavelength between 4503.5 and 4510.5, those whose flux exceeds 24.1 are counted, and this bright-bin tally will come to 2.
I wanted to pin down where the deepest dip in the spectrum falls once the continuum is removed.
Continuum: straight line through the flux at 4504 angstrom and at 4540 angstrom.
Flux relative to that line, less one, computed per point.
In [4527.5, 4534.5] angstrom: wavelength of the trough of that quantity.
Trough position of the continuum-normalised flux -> 4528 angstrom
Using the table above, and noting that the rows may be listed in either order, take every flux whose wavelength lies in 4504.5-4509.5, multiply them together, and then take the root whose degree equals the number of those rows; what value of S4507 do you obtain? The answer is 23.5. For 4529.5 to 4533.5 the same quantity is 25.2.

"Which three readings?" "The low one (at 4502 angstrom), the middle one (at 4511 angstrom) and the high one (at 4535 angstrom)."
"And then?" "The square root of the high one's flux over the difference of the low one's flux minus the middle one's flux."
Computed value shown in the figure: 2.52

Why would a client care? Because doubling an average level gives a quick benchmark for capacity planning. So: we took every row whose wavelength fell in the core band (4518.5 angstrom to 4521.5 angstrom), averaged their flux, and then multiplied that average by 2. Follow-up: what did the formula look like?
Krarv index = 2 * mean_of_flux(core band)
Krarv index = 49.9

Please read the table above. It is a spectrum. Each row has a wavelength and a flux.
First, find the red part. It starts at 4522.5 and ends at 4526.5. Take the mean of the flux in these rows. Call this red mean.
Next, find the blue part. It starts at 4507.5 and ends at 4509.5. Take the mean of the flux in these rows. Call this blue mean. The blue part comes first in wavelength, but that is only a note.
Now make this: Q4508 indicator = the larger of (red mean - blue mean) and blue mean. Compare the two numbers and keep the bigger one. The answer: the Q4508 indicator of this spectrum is 22.3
